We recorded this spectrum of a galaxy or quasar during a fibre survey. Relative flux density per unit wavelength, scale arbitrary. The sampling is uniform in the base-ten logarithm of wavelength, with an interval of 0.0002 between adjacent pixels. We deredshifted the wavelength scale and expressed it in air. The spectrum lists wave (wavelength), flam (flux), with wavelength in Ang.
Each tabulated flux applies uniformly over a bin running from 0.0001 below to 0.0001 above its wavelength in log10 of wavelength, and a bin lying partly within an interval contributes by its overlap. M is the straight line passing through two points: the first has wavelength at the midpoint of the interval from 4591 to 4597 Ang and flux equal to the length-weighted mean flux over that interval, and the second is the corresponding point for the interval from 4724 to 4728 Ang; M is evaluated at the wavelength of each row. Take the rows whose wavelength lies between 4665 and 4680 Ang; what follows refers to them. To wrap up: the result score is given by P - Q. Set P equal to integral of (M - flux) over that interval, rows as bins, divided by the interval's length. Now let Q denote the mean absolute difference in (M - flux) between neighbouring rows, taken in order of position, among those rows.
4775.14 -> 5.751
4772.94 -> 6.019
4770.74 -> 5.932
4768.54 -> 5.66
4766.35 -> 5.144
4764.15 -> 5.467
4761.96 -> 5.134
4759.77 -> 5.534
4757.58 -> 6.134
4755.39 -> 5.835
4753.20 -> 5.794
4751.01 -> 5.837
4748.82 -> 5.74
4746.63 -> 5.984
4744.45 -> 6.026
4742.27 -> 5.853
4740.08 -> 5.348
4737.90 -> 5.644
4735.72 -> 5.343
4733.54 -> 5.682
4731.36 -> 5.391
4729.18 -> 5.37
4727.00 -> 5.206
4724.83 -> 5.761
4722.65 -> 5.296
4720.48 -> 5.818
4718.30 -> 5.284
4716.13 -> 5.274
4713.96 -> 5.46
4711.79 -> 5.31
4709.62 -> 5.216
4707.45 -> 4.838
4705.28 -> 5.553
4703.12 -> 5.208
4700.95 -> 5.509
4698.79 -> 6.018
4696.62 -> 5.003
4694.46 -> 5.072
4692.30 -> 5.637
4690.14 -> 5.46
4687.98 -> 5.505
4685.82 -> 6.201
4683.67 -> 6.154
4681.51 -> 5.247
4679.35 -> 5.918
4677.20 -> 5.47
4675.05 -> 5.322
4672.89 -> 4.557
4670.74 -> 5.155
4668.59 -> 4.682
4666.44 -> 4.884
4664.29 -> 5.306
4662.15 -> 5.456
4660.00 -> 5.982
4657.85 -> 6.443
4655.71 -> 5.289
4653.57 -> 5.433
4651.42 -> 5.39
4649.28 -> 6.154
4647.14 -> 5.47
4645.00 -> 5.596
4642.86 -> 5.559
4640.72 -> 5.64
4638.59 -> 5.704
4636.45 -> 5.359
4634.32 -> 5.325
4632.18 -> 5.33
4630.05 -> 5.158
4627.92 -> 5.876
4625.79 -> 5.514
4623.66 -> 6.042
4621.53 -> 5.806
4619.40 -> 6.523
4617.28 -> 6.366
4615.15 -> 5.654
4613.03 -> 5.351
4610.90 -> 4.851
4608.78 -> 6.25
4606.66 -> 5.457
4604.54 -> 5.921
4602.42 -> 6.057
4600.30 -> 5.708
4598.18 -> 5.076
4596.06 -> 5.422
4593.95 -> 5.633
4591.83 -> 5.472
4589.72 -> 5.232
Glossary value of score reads -0.07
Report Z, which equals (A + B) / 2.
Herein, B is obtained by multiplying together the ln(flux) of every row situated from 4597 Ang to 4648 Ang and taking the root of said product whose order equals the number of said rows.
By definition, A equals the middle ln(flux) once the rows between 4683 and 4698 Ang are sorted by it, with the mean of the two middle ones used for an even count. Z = 1.72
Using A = 1.71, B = 1.73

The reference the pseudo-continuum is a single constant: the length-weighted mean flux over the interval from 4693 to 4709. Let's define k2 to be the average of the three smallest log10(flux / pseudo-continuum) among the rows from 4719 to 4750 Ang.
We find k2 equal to -0.003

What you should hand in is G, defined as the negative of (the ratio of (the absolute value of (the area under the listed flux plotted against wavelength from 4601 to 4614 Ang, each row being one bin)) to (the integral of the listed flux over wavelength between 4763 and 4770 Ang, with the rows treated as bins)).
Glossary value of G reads -1.9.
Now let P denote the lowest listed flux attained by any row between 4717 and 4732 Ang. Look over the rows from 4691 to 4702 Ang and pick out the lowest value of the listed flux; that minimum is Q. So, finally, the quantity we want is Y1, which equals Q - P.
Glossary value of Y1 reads -0.2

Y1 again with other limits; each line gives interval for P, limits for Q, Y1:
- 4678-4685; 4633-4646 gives 0.1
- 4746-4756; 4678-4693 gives -0.5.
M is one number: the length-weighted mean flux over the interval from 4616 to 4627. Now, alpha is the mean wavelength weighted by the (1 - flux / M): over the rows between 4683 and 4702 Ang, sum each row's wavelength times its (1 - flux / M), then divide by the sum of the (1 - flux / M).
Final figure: 4694.9 Ang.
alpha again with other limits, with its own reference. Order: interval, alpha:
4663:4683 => 4671.6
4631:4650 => 4638.7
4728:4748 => 4735.1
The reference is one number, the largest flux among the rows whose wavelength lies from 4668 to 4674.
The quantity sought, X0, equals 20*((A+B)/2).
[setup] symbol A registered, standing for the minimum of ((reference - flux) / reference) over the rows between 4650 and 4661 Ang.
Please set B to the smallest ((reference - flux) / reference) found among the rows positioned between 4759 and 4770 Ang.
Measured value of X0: -3.5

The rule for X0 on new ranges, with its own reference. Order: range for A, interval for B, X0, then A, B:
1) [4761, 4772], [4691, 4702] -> -3.2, -0.15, -0.17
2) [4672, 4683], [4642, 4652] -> -3.4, -0.15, -0.19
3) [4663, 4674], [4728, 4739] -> -1.3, -0.03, -0.10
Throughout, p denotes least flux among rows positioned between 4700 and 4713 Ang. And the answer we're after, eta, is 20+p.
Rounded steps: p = 4.838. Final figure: 24.8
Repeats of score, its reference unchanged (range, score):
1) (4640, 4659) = -0.55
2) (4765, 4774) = -0.50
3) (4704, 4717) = -0.09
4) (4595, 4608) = -0.49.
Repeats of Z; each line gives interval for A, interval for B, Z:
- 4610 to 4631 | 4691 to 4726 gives 1.71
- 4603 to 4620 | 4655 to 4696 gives 1.72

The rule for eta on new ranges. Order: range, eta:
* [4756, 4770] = 25.1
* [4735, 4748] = 25.3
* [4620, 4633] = 25.2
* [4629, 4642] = 25.2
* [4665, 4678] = 24.6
